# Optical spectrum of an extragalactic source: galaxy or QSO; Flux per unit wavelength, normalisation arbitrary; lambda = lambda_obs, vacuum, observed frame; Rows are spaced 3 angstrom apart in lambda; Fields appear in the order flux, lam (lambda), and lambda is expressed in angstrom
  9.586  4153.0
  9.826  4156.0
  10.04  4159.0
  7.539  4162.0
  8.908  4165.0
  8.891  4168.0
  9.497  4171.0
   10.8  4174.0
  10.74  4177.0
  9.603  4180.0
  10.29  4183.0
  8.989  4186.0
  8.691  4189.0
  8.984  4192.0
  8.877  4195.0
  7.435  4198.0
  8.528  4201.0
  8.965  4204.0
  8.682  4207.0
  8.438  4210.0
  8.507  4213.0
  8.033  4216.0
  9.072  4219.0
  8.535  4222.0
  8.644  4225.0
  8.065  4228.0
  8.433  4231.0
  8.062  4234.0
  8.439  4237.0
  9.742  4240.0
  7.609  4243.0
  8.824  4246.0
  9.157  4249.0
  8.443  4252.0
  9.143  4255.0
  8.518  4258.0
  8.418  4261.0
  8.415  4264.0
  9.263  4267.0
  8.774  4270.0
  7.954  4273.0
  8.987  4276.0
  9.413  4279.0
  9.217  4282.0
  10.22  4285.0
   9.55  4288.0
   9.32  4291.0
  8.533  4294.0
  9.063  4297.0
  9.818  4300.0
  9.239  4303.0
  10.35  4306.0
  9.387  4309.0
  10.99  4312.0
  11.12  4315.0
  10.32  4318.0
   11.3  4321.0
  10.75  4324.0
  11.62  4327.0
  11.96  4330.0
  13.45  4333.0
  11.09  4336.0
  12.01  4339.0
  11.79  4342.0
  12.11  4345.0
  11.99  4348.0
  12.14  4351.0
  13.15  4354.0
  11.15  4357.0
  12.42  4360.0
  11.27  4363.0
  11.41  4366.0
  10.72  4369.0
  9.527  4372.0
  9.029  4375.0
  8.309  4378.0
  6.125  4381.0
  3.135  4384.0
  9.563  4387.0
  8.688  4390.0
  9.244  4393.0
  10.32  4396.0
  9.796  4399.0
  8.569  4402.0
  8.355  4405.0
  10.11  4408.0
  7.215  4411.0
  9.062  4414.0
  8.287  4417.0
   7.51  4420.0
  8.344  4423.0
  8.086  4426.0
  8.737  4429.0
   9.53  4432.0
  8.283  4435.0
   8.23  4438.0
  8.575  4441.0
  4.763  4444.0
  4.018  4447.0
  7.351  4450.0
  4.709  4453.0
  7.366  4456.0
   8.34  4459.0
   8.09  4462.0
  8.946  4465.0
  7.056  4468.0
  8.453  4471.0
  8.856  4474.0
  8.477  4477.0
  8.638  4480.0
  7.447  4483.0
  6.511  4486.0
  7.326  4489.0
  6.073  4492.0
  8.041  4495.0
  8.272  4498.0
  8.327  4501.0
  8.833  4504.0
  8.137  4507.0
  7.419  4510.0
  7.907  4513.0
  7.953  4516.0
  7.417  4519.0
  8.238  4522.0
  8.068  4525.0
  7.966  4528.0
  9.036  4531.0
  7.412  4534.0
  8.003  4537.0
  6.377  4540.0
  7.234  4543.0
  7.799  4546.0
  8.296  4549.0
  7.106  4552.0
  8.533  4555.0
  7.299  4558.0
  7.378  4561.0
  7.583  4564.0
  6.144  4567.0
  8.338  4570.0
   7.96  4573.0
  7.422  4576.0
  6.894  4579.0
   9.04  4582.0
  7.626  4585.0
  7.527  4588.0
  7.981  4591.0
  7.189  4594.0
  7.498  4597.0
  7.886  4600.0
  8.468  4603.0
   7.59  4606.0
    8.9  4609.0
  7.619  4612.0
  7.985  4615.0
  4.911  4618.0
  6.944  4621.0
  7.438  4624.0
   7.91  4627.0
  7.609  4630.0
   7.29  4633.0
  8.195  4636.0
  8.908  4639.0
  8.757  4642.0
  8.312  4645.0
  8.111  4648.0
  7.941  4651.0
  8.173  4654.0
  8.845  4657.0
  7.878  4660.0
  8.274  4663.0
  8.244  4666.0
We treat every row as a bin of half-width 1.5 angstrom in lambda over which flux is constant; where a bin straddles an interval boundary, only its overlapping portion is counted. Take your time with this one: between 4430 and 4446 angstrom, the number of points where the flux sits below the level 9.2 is 4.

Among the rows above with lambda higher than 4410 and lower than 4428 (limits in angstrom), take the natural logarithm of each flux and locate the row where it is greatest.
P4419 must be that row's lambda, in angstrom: 4414.0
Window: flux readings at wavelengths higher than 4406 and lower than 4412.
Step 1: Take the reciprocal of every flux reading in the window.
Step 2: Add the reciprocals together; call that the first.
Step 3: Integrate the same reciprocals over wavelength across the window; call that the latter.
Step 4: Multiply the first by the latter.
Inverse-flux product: 0.17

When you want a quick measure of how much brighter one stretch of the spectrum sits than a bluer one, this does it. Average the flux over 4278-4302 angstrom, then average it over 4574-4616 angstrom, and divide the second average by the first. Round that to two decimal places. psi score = 0.83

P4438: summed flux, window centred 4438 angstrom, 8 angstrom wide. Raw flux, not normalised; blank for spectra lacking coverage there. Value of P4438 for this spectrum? 25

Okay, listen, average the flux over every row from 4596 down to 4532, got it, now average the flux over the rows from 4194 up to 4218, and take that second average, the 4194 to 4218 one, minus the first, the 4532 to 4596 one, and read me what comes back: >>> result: 0.85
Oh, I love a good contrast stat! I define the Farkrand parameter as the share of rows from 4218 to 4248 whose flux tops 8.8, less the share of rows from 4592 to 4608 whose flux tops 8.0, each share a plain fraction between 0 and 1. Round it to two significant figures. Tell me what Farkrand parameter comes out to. 0.10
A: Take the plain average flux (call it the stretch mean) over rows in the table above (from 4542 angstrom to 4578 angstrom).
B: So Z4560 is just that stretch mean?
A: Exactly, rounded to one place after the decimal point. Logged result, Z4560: 7.6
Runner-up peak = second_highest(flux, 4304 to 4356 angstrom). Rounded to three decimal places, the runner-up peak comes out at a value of 13.150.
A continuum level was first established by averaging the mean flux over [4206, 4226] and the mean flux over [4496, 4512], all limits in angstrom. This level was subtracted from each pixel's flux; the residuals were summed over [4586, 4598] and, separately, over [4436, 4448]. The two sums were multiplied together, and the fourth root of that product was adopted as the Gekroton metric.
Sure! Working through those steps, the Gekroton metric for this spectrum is 2.3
